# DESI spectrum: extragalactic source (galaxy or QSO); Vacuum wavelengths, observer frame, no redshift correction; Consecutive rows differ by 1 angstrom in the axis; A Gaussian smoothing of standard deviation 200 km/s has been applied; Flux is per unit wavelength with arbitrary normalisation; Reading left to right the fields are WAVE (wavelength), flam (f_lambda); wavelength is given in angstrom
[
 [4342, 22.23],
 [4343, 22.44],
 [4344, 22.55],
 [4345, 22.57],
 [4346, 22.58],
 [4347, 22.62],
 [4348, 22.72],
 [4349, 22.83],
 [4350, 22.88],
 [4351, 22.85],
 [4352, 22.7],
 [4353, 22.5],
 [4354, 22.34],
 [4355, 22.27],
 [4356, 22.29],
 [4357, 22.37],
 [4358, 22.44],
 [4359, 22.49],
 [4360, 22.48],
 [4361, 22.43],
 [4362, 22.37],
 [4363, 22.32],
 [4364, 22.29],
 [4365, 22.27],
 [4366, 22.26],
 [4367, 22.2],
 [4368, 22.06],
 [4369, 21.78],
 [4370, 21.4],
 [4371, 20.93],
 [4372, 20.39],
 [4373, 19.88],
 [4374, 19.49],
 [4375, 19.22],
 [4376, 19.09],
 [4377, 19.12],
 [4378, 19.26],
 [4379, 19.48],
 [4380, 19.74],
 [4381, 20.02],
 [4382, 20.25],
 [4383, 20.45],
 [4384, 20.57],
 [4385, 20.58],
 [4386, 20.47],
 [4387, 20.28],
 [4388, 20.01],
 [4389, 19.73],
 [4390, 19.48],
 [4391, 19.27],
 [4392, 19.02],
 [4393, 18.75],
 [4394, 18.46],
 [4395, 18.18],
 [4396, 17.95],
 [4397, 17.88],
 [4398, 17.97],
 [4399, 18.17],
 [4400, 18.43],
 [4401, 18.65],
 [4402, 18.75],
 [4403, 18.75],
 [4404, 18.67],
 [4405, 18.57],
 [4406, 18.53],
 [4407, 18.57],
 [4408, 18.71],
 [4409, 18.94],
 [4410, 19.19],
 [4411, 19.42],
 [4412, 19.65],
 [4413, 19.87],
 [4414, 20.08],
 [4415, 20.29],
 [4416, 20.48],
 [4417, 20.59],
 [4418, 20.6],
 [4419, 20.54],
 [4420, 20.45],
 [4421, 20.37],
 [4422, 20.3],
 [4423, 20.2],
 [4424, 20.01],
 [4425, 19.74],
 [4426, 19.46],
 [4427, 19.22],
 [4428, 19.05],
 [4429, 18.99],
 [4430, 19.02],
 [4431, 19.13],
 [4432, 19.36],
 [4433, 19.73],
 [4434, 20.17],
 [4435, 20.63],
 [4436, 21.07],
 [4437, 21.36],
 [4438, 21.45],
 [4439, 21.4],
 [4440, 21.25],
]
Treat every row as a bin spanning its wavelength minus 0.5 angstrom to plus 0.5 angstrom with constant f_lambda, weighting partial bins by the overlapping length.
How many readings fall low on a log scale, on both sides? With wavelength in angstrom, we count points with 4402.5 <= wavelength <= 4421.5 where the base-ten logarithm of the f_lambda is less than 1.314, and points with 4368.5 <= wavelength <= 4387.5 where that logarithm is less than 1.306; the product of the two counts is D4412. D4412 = 171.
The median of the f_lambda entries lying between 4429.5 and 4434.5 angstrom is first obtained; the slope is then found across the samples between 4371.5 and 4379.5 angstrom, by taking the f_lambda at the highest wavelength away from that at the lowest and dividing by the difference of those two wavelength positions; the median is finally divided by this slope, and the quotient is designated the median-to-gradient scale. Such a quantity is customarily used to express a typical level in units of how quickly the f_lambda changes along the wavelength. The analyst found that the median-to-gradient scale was -149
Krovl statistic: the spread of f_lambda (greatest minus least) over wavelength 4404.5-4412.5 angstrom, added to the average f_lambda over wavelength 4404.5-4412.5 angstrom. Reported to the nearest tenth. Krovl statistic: 20.1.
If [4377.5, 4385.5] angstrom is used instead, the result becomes 21.4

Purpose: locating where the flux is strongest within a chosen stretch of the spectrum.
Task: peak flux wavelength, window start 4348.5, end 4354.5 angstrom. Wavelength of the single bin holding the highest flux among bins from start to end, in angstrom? 4350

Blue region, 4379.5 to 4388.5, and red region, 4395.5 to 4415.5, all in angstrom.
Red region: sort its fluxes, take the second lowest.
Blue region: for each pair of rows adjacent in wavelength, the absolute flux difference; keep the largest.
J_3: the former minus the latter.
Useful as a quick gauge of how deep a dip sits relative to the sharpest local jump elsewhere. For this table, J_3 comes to 17.7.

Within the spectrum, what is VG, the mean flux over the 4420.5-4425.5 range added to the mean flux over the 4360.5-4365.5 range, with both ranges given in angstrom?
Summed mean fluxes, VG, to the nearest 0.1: 42.5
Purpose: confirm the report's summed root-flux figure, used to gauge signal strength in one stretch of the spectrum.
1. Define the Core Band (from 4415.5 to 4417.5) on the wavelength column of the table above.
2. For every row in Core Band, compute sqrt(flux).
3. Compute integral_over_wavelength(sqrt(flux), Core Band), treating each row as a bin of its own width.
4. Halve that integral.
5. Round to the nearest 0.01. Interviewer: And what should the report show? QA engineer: 4.53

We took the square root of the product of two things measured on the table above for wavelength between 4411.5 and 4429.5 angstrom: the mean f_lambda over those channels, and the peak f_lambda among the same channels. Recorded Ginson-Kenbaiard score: 20.3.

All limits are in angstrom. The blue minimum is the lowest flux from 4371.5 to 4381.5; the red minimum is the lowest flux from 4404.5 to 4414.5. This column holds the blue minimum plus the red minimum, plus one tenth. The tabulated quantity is 38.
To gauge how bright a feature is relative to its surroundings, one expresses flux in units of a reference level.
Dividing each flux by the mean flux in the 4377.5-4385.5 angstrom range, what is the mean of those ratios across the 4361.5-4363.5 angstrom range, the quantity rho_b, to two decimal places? 1.11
